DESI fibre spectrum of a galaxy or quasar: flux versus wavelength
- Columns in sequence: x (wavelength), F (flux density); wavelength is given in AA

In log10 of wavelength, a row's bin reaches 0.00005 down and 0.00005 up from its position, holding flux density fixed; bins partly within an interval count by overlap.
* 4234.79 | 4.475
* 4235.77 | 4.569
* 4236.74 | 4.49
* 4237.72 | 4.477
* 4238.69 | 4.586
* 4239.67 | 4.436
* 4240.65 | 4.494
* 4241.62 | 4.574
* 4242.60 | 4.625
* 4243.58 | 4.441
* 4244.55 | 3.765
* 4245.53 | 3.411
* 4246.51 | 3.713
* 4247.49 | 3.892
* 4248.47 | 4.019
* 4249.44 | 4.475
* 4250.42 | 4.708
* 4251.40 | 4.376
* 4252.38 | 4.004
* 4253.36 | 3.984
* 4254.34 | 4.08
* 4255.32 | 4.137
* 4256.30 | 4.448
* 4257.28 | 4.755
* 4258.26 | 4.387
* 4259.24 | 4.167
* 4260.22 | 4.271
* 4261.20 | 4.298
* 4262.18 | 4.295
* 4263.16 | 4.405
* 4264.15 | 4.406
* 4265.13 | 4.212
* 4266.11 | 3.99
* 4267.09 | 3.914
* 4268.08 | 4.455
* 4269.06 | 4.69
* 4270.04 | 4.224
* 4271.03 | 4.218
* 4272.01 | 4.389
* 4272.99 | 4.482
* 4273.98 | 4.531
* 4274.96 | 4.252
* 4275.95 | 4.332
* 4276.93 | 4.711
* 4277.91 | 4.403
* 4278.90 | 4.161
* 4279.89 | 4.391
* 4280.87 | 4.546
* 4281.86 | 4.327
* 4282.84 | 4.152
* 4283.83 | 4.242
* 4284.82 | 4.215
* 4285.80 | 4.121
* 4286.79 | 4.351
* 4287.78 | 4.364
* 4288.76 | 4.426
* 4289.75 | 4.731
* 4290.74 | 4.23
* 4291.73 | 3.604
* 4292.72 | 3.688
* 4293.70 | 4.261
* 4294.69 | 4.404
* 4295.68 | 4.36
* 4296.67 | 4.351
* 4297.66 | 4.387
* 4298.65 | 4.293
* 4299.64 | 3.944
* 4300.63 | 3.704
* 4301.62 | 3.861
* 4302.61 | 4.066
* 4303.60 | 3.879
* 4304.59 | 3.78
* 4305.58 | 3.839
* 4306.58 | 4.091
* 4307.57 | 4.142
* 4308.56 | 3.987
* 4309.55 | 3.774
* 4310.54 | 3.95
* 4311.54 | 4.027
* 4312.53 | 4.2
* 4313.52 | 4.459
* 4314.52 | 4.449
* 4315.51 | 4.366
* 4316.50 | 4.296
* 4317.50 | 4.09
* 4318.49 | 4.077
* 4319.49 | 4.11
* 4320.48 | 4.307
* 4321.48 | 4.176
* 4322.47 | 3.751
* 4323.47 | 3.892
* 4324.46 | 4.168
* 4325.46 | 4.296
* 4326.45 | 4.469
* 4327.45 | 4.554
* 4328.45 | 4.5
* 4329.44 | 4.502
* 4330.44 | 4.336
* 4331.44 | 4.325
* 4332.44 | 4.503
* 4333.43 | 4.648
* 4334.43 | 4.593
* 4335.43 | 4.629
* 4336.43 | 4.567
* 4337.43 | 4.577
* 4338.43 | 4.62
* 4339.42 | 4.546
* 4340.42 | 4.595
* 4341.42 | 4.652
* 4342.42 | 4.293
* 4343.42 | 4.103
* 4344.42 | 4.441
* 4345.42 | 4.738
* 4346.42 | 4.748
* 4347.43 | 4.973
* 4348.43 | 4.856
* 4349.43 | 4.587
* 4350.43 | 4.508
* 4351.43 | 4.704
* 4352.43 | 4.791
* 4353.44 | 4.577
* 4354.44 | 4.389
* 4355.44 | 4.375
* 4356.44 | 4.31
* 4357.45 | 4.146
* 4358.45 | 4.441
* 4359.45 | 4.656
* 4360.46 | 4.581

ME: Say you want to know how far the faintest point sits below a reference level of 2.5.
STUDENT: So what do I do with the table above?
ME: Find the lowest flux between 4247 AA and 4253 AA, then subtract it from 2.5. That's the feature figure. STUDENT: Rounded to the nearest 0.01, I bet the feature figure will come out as -1.39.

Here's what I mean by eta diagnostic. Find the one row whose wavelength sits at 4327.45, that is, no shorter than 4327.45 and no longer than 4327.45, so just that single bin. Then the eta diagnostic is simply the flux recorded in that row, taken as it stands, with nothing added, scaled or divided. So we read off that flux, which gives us 4.554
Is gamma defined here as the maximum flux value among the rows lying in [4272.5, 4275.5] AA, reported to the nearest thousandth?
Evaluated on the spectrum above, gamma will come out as 4.531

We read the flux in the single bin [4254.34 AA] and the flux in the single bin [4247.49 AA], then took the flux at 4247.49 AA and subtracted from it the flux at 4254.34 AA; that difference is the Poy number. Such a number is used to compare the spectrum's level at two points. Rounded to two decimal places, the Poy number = -0.19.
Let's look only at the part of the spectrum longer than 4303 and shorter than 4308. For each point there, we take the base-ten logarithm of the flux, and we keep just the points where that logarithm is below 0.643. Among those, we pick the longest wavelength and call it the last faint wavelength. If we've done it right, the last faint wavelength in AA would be 4307.57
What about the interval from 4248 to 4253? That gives 4252.38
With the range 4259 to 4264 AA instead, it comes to 4262.18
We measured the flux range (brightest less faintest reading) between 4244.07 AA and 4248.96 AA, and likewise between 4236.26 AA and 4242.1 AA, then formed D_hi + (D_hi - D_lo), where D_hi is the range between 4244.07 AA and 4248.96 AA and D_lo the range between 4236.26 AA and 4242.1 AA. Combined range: 1.07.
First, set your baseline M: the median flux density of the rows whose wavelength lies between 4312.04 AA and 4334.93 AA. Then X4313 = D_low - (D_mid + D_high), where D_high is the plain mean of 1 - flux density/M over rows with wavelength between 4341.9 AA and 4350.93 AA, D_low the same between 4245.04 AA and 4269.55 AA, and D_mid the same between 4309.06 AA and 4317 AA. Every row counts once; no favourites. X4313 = 0.05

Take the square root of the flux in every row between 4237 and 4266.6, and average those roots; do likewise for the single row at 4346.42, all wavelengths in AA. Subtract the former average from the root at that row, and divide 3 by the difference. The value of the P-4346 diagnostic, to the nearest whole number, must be 26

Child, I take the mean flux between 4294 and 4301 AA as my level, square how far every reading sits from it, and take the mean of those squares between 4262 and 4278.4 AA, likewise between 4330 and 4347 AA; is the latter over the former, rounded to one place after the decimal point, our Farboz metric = 2.1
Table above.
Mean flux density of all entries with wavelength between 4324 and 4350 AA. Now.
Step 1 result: 4.53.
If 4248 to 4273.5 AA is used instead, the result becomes 4.30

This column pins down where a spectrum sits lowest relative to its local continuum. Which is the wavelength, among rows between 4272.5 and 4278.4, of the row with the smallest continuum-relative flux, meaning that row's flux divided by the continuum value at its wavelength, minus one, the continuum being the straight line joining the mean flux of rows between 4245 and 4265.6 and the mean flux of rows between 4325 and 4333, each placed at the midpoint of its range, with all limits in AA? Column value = 4274.96 AA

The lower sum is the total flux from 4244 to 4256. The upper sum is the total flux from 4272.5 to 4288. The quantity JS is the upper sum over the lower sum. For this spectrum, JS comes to 1.43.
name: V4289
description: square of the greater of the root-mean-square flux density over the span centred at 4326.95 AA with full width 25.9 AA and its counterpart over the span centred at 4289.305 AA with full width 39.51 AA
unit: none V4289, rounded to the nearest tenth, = 19.1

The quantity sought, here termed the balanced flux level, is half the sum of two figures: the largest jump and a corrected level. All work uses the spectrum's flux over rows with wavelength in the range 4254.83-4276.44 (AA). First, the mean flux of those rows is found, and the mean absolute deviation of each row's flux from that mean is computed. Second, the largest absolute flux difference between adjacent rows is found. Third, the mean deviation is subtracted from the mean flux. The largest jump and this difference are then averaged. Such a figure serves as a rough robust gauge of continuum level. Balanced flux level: 2.36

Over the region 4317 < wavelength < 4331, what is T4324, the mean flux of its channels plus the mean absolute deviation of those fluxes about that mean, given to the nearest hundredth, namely 4.42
